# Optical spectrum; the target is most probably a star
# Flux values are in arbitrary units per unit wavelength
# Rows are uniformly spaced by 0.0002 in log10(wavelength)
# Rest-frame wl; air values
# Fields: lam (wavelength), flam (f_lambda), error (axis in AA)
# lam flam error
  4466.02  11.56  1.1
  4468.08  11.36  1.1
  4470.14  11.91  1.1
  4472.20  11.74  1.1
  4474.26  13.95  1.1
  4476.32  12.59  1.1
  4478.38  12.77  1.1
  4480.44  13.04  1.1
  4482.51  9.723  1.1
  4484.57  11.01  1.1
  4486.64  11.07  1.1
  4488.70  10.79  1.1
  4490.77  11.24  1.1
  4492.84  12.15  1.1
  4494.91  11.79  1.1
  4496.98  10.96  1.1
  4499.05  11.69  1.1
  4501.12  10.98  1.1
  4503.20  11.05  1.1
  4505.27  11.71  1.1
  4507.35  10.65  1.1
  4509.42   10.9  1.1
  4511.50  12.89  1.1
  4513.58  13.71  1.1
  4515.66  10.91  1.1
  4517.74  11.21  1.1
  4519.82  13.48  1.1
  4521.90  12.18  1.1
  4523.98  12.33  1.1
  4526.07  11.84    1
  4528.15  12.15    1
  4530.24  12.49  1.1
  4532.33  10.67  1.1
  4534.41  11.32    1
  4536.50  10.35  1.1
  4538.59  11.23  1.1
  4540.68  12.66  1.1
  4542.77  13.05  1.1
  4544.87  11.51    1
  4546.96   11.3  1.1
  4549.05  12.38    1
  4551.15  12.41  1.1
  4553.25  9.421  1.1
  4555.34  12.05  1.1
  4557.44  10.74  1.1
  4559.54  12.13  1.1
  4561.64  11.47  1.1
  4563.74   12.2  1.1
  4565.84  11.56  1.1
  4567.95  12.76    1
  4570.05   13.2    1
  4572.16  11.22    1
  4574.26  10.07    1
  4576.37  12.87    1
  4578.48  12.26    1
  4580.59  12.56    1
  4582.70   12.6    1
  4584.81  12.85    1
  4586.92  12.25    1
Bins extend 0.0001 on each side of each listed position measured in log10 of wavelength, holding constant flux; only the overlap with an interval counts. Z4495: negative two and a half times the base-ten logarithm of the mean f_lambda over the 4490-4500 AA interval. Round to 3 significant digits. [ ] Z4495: -2.66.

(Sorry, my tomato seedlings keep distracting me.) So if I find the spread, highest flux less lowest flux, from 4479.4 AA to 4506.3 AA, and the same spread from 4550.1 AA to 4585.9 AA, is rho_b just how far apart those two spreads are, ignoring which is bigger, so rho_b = 0.46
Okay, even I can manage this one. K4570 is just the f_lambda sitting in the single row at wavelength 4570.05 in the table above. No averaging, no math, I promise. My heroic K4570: 13.2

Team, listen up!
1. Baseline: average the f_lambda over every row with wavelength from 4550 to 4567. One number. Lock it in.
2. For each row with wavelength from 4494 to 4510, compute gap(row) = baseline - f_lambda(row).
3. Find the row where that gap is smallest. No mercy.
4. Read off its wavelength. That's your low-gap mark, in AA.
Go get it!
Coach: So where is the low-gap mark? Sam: 4494.91 AA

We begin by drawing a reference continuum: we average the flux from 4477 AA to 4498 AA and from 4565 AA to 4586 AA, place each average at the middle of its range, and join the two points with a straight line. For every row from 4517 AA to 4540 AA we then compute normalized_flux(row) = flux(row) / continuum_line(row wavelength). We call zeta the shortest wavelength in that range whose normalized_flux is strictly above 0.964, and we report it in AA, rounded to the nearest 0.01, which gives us 4519.82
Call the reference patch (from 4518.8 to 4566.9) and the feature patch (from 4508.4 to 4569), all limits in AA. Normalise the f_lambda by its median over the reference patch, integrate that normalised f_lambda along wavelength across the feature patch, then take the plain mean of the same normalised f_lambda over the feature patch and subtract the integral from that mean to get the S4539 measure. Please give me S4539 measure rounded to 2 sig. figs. -59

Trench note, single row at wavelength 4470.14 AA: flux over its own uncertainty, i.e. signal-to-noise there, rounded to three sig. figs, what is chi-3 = 10.8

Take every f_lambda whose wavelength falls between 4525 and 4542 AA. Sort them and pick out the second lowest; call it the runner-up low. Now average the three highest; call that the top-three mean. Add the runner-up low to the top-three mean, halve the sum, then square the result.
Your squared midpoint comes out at 133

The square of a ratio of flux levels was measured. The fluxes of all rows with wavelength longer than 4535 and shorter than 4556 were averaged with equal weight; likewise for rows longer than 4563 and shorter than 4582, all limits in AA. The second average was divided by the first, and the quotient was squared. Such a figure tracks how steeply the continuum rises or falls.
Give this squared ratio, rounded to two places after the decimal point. 1.08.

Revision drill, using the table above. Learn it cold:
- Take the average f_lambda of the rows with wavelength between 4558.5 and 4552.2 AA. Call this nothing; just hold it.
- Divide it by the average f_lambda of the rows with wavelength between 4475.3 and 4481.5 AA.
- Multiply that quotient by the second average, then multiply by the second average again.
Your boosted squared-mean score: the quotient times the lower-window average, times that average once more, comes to 137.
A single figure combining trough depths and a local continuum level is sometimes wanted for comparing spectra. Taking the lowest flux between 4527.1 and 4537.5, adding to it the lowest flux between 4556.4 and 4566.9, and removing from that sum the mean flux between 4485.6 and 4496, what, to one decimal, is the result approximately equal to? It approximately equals 9.7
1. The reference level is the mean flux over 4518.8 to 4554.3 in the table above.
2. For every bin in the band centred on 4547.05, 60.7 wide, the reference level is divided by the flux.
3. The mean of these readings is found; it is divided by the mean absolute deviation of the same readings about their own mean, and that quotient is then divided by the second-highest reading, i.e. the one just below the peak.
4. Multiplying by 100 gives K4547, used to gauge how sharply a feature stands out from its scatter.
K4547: 1247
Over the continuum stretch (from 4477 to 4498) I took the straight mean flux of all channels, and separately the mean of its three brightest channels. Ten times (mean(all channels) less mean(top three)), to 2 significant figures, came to -12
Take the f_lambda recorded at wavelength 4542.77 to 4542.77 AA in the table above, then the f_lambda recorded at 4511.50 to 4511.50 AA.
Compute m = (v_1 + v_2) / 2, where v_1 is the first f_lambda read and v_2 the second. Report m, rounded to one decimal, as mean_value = 13.0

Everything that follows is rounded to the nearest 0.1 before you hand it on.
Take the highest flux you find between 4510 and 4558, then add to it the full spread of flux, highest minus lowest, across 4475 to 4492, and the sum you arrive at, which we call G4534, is 17.0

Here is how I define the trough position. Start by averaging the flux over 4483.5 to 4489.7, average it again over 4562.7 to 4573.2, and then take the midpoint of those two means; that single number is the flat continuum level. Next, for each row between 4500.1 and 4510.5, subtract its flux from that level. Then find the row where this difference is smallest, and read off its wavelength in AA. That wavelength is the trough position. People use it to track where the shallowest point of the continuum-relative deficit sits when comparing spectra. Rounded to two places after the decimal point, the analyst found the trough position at 4505.27 AA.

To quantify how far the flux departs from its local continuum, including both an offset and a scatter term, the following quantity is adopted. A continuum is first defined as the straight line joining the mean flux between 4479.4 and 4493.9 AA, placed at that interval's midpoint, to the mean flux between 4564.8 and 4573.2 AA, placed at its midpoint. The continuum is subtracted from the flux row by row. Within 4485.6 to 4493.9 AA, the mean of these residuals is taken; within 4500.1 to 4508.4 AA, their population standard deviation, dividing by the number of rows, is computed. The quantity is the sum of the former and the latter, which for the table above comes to 0.38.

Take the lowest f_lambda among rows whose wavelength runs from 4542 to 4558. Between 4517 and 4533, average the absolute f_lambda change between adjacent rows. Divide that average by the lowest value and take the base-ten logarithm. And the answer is -0.99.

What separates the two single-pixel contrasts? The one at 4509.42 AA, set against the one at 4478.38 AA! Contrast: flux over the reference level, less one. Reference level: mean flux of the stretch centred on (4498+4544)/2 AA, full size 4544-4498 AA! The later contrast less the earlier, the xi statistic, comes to -0.159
